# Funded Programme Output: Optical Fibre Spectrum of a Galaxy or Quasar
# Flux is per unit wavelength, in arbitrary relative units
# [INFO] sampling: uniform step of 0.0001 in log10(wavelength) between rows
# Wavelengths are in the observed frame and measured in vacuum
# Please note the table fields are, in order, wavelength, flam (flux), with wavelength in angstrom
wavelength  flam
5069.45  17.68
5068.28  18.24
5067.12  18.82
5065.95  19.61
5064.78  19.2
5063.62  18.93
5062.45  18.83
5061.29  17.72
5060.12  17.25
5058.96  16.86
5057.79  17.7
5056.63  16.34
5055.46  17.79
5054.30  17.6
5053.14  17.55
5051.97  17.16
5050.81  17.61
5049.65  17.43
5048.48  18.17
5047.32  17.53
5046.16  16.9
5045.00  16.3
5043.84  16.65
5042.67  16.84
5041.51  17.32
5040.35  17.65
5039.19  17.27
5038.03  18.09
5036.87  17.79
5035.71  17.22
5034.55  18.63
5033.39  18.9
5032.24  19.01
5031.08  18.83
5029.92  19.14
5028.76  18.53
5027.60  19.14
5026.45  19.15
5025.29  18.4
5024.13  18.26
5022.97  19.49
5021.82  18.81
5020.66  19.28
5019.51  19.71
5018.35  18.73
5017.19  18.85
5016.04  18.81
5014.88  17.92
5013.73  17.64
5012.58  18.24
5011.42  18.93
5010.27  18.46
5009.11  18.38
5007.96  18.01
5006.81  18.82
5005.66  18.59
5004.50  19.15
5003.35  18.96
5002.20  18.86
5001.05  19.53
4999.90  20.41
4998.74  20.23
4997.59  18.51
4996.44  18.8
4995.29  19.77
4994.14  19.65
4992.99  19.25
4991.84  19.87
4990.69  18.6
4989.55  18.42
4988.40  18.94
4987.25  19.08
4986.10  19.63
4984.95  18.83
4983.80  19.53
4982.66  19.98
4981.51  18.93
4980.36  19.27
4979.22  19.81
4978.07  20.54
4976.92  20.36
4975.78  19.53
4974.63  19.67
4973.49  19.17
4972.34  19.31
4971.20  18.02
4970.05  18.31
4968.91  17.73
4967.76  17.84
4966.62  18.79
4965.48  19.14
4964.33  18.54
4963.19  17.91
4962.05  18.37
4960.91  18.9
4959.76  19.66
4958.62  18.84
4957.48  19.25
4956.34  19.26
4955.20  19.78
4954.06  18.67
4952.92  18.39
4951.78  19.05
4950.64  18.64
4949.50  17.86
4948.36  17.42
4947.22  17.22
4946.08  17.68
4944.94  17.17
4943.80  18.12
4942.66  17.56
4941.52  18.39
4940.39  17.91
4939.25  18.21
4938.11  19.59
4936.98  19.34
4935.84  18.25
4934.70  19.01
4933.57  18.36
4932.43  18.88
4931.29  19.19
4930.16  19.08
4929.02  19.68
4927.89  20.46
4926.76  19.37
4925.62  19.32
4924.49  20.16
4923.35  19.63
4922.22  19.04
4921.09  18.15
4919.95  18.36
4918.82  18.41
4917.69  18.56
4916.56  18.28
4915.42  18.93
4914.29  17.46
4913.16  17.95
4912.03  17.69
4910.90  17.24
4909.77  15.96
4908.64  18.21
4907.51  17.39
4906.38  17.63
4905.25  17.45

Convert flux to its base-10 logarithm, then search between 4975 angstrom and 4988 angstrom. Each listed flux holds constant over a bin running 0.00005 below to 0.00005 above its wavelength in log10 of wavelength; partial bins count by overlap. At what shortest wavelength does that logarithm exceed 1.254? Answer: 4975.78 angstrom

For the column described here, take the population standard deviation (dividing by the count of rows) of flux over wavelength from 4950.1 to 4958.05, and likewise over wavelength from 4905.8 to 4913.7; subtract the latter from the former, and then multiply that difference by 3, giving -0.7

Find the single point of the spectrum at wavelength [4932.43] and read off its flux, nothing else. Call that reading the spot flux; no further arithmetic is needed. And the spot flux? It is 18.88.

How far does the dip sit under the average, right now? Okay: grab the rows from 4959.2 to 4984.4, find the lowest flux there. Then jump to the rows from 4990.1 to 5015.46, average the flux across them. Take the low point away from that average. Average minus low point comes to 1.2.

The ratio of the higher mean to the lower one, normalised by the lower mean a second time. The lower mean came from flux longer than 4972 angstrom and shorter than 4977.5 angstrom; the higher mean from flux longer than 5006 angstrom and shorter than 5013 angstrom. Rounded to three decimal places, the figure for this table 0.048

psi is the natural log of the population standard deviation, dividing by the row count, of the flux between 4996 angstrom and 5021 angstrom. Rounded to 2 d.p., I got -0.40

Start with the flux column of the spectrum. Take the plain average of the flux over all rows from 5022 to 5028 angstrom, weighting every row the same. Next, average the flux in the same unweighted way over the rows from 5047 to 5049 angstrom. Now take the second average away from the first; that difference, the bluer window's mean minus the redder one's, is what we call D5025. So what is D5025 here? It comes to 1.0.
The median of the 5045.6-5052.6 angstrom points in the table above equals 17.5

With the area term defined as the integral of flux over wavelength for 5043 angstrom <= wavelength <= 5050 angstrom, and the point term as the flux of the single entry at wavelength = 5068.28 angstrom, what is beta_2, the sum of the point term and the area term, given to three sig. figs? 138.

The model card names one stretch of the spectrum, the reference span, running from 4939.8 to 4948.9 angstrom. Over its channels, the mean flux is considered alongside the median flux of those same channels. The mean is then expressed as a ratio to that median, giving 1.00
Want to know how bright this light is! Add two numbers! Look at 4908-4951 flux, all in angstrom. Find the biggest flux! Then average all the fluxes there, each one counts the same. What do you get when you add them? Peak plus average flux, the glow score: 38.9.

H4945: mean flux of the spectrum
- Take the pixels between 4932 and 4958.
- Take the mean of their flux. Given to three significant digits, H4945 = 18.4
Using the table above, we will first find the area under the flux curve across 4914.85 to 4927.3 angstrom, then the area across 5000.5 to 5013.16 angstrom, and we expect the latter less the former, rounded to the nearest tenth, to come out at 1.5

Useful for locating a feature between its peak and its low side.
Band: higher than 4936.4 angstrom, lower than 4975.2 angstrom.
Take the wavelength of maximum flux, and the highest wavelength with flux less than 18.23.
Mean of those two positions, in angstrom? 4963.2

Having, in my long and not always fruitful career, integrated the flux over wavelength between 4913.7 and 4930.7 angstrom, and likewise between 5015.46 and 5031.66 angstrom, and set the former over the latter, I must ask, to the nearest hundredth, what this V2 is 1.05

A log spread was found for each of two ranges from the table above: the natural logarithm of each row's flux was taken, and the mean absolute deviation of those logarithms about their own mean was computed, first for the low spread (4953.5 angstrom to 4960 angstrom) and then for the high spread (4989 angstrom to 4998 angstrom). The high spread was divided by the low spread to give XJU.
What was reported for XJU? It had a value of 1.62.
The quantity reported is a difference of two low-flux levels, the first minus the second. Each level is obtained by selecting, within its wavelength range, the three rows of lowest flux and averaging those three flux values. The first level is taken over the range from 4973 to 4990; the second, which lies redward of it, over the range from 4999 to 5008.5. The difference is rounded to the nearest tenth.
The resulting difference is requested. 0.3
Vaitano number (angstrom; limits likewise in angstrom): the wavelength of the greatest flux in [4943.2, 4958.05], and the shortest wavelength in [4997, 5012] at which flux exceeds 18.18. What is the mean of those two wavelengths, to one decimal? 4976.4 angstrom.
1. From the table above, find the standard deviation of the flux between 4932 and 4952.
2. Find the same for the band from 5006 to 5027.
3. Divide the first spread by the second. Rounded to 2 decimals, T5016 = 1.31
